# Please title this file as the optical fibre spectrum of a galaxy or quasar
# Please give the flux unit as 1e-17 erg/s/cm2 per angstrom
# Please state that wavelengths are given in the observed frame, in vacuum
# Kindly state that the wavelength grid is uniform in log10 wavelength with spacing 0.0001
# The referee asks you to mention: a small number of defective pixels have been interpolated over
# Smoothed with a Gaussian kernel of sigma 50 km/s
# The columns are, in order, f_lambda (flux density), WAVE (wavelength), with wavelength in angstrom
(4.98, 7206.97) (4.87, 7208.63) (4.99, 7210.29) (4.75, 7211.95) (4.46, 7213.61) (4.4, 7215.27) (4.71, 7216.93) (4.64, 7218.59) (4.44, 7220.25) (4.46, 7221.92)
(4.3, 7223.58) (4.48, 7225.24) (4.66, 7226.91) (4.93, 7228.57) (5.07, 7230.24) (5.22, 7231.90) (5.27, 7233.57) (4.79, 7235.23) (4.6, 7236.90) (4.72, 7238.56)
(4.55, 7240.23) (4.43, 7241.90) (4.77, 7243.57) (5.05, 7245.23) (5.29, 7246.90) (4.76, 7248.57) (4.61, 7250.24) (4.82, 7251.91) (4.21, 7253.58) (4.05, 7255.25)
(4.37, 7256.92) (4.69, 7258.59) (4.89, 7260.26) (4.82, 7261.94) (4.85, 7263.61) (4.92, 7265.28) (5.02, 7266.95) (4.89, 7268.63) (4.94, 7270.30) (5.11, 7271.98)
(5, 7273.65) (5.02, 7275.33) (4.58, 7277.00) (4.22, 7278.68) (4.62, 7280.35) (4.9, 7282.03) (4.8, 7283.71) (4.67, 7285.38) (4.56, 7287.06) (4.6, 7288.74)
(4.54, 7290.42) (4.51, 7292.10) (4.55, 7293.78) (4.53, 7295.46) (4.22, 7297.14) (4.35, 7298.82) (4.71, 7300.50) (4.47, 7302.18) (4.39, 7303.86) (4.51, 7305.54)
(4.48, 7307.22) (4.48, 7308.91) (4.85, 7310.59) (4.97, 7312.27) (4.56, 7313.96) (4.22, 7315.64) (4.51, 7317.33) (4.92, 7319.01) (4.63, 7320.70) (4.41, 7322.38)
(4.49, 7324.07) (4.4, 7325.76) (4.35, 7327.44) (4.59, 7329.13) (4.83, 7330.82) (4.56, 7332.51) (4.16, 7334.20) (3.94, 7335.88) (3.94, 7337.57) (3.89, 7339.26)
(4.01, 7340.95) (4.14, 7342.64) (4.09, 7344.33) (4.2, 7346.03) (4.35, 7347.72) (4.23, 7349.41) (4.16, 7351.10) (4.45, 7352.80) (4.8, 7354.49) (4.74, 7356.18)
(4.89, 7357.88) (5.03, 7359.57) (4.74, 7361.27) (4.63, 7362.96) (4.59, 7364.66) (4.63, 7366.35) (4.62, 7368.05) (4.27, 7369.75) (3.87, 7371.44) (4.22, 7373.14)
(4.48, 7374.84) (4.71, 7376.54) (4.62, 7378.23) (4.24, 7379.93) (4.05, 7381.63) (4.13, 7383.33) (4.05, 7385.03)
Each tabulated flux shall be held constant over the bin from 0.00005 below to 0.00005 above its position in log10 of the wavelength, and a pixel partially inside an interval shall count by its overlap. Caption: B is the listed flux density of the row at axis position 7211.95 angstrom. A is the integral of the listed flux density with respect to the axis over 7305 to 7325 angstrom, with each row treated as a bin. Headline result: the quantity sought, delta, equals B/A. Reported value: 0.052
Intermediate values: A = 92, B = 4.75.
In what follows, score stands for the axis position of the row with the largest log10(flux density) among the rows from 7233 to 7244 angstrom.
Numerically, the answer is 7233.57 angstrom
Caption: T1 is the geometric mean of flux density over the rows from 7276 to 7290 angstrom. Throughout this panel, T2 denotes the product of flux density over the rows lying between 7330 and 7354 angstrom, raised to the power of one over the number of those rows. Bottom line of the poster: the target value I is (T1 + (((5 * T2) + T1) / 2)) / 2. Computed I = 8.72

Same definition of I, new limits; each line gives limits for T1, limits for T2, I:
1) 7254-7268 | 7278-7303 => 9.20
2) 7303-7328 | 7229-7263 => 9.33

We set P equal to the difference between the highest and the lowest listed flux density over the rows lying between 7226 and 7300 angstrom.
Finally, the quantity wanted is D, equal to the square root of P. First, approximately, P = 1.24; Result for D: 1.11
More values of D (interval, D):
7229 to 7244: 0.92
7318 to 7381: 1.08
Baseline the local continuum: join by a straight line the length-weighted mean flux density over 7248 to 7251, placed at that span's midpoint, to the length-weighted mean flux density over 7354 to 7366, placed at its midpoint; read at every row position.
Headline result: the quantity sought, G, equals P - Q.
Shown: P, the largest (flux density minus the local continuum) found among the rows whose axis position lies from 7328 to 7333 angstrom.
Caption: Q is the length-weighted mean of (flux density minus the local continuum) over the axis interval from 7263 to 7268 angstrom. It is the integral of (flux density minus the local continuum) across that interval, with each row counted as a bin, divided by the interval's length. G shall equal -0.2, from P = 0.08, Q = 0.24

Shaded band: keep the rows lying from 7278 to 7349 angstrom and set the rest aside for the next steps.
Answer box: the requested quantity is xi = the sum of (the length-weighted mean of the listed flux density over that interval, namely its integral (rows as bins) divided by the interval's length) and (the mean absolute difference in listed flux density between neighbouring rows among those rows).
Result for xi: 4.63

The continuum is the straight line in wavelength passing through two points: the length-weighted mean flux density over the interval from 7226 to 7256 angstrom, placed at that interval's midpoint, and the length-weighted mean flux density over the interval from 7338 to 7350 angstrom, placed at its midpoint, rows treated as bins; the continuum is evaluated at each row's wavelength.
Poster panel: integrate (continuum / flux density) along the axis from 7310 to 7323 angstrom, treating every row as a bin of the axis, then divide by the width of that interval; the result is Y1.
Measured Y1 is 0.93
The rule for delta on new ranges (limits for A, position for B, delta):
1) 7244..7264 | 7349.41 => 0.045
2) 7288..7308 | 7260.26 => 0.054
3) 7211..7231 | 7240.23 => 0.049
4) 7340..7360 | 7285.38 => 0.053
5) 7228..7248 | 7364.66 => 0.047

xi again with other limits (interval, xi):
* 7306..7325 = 4.84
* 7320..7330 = 4.61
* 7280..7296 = 4.72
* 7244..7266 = 4.96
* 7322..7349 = 4.41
